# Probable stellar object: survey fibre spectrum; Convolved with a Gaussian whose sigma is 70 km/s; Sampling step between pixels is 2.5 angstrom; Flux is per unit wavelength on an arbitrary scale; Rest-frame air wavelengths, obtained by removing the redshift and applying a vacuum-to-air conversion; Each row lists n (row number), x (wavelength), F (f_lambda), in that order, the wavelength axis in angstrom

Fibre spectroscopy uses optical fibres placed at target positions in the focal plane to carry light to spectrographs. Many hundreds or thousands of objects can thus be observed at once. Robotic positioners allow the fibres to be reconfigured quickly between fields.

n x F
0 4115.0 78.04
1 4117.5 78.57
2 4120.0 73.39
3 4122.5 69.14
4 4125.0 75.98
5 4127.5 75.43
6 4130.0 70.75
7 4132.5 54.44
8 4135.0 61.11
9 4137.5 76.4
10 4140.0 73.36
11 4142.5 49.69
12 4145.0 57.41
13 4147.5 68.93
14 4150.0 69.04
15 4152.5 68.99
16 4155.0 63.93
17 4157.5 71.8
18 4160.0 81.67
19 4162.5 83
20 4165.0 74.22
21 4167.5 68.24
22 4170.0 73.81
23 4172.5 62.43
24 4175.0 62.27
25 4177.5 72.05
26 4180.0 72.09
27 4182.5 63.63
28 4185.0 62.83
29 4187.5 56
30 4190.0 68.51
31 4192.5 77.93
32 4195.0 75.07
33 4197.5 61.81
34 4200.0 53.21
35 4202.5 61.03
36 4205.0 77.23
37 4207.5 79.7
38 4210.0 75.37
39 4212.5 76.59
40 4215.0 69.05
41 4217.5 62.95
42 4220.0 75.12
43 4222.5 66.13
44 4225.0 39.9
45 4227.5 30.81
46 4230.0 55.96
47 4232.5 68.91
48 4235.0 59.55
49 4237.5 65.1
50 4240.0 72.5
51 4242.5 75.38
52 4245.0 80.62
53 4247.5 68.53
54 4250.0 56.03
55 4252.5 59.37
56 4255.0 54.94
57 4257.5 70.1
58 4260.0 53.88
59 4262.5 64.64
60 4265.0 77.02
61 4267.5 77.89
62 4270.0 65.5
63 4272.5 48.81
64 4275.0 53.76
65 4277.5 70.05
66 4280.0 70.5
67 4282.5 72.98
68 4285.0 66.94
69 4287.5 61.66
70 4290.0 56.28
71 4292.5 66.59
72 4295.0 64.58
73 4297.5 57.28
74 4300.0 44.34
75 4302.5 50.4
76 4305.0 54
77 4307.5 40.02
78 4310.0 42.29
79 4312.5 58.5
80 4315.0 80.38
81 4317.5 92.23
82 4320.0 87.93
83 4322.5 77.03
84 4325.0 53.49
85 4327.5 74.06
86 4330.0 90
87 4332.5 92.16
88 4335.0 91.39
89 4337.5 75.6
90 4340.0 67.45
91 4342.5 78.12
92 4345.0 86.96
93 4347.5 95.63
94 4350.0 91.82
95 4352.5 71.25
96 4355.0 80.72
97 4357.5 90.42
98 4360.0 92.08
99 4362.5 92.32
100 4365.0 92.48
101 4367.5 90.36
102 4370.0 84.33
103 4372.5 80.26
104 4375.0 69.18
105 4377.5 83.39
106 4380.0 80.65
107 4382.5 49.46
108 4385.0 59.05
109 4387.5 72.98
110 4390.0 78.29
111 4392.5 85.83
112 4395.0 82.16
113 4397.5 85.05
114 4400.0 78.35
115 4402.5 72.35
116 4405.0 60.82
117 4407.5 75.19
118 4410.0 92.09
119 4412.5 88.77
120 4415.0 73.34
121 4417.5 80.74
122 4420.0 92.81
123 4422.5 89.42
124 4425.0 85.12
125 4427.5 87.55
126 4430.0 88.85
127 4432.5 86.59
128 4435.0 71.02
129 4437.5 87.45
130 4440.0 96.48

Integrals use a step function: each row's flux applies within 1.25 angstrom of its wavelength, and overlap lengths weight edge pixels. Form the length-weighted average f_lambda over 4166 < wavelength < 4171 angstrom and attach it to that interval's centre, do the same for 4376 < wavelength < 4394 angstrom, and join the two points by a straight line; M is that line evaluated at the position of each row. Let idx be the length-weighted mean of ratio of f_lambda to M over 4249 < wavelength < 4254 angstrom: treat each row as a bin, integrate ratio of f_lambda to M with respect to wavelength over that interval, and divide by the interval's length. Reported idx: 0.80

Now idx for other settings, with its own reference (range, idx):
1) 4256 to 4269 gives 0.95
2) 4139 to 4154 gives 0.91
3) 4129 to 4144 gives 0.91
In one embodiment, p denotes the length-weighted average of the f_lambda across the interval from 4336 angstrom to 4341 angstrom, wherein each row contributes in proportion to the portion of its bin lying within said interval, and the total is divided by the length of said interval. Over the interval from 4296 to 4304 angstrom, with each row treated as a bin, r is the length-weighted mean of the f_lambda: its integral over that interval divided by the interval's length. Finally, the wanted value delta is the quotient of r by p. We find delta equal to 0.70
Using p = 73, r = 51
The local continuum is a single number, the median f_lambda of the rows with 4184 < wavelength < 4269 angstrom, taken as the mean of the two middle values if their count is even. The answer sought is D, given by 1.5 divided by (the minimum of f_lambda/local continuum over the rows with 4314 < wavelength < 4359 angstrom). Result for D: 1.89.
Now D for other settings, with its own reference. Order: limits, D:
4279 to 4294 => 1.79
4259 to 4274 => 2.07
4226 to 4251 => 3.28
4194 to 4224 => 1.90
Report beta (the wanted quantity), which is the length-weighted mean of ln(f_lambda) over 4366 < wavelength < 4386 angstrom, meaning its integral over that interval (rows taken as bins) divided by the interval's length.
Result 4.30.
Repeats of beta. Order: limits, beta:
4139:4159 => 4.17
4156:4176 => 4.27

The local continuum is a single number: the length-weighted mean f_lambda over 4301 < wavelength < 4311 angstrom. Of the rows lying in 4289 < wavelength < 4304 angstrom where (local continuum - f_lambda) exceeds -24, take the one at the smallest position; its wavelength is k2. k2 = 4290.0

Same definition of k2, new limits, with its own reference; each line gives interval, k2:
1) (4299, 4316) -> 4300.0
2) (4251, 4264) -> 4252.5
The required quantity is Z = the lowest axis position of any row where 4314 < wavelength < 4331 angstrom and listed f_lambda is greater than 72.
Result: 4315.0 angstrom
